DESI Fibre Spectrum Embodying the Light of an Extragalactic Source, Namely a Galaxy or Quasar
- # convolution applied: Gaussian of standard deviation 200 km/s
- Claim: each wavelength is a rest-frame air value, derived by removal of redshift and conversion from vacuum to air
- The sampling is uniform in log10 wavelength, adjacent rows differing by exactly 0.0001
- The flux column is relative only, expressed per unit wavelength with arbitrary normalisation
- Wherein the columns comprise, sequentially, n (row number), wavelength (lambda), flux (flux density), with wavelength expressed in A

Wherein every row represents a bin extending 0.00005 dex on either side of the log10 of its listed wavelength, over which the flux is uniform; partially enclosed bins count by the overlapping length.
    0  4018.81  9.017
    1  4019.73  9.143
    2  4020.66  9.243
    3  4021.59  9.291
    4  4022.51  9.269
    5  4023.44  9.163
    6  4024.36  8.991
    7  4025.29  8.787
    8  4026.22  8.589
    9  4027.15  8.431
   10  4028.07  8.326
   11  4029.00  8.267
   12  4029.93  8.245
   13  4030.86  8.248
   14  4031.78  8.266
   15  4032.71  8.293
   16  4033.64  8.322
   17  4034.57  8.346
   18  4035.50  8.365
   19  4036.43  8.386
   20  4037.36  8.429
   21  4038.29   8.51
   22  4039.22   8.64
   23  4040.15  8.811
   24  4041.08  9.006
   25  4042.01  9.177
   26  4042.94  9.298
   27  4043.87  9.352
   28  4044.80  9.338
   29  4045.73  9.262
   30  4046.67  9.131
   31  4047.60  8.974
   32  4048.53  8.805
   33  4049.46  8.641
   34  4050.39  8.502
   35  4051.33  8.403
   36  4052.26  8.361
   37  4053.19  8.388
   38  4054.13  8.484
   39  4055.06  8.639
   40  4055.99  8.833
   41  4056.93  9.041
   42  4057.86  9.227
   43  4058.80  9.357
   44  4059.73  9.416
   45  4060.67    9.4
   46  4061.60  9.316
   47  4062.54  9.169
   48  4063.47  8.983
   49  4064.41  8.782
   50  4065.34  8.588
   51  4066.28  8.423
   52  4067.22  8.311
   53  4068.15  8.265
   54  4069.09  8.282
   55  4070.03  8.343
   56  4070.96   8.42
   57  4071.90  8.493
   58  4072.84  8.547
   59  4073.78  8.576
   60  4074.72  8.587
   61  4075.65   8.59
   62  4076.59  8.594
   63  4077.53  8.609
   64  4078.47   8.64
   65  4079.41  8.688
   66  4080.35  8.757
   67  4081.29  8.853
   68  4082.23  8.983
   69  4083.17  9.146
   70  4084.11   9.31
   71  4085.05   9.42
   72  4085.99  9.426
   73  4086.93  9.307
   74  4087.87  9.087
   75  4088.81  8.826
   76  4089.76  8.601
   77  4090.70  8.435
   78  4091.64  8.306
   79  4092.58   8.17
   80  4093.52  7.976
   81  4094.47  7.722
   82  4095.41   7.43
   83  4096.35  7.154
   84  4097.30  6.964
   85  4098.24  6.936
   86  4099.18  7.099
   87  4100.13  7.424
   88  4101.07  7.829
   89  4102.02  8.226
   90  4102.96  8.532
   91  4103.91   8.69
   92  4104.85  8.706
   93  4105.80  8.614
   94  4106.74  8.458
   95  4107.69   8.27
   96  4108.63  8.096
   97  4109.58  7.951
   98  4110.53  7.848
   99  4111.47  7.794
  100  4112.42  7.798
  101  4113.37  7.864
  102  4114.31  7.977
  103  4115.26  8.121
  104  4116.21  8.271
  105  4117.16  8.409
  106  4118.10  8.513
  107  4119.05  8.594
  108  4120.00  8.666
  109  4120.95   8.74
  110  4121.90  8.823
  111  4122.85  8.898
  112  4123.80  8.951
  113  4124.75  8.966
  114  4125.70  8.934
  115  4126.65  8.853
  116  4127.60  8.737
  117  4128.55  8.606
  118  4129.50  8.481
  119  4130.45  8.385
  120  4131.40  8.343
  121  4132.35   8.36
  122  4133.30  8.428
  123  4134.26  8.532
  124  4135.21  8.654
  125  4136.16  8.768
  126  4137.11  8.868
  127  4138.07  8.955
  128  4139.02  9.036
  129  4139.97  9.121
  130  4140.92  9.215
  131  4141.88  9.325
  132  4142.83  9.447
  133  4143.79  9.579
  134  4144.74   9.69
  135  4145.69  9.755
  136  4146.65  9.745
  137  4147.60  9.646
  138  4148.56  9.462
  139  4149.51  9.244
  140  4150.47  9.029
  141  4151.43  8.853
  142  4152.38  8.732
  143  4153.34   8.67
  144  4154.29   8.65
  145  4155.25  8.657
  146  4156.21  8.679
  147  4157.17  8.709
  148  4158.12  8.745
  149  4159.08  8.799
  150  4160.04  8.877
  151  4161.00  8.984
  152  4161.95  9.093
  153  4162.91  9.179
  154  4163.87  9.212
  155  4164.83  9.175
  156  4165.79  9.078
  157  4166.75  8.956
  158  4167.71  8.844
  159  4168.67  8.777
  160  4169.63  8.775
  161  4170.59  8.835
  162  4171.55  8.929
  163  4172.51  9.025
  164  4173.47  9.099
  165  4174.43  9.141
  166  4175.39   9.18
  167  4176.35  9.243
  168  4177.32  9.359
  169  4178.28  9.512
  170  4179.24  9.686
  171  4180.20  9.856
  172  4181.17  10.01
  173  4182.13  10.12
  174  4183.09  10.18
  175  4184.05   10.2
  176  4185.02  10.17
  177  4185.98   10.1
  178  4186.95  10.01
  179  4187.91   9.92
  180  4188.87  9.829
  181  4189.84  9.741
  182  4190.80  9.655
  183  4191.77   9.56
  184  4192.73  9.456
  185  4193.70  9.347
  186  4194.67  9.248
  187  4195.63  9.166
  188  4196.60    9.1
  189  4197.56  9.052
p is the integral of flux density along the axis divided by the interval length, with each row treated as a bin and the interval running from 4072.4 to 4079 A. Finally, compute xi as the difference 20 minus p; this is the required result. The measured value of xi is 11.41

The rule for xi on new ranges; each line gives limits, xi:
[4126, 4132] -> 11.42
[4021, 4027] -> 11.02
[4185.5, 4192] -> 10.16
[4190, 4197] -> 10.62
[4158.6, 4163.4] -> 11.01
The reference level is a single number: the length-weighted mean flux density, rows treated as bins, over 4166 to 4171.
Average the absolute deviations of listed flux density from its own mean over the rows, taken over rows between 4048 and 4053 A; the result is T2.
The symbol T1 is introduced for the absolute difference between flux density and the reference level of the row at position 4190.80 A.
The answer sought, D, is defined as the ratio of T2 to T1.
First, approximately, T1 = 0.8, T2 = 0.14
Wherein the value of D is 0.2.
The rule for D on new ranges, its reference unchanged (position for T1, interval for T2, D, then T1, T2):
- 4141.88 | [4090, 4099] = 1.0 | 0.5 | 0.49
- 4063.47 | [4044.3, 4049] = 1.3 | 0.1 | 0.17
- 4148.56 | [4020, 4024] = 0.1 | 0.6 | 0.04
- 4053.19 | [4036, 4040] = 0.2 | 0.5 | 0.08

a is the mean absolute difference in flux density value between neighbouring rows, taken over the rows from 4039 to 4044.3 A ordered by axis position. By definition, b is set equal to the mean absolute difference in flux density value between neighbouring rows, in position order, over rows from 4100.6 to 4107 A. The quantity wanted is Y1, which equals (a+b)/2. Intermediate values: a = 0.14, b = 0.19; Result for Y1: 0.16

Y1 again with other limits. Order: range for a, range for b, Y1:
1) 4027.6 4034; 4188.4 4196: 0.06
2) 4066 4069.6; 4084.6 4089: 0.10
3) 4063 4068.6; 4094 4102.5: 0.20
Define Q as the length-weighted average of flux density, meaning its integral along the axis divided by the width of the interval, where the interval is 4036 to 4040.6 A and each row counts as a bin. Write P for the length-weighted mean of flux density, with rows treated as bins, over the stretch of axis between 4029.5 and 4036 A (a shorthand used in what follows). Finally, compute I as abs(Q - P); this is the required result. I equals 0.26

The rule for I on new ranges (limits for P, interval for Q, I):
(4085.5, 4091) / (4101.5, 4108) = 0.47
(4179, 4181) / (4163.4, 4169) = 0.79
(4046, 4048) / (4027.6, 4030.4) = 0.76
